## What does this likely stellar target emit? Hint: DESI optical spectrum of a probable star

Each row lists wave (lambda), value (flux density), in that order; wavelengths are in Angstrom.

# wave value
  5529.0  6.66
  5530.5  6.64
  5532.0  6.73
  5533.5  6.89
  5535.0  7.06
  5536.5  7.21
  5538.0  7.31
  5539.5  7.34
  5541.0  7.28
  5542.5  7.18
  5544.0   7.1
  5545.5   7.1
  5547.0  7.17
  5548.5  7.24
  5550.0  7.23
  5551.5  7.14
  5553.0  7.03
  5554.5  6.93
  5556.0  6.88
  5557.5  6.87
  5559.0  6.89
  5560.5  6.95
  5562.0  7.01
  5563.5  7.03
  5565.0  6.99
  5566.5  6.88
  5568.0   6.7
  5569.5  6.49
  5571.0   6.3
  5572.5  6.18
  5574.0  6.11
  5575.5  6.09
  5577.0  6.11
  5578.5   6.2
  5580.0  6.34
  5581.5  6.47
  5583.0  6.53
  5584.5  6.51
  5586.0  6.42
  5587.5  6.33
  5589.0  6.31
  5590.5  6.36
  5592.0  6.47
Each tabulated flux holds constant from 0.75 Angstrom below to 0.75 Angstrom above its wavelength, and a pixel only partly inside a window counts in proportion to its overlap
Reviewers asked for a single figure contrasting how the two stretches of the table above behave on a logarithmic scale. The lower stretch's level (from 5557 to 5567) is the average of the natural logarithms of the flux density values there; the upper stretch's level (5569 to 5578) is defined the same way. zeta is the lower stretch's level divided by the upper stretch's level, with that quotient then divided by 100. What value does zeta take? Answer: 0.0106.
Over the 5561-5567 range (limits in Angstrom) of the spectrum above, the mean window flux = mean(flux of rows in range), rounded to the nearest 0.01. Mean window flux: 6.98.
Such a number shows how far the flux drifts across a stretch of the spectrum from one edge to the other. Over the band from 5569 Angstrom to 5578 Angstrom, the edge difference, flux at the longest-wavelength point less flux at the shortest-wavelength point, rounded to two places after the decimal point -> -0.38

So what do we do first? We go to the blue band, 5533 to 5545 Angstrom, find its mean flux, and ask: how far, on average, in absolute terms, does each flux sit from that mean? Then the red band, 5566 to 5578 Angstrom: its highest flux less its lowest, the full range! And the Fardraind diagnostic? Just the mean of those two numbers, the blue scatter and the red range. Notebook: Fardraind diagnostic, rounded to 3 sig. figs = 0.453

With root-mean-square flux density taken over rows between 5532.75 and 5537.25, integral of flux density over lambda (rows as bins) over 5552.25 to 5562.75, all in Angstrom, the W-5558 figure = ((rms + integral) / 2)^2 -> 1596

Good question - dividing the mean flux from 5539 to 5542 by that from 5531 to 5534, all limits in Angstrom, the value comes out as 1.07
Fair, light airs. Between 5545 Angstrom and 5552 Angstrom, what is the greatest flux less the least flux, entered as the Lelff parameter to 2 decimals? 0.14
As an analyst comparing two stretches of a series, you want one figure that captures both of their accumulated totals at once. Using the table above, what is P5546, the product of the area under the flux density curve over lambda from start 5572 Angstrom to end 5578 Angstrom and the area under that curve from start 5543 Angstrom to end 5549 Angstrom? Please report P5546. 1576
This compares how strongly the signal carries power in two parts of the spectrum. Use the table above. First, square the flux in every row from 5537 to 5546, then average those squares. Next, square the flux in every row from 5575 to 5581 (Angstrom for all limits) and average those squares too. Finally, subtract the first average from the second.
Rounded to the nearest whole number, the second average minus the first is -14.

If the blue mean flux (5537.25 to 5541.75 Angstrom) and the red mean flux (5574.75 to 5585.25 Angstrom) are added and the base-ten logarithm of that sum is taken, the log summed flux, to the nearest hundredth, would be 1.13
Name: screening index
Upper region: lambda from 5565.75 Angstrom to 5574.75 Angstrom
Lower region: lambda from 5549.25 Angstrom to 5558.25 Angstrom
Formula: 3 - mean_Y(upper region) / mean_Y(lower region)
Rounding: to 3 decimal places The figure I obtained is 2.081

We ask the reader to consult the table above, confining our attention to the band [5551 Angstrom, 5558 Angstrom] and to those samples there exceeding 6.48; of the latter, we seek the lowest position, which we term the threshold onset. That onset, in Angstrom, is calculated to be 5551.5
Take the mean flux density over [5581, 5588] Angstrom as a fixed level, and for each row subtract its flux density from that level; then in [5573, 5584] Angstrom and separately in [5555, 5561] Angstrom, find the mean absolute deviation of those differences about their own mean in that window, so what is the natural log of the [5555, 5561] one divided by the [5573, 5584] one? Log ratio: -1.8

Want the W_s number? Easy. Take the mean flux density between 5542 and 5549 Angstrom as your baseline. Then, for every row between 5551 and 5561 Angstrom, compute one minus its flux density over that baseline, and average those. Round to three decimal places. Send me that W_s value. 0.028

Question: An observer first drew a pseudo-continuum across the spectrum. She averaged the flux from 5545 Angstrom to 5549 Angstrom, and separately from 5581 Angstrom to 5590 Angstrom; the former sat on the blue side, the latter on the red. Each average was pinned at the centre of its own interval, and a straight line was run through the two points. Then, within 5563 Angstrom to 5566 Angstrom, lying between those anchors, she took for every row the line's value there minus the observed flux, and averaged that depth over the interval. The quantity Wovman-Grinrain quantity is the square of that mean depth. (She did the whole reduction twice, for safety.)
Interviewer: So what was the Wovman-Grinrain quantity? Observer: 0.03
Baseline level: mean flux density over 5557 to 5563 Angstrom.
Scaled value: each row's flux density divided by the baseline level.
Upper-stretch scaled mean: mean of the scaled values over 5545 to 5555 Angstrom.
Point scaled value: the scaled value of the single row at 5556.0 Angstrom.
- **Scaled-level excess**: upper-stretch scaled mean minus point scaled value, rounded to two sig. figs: 0.035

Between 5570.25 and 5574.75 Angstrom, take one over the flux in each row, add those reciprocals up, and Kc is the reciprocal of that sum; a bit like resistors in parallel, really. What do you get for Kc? 2.1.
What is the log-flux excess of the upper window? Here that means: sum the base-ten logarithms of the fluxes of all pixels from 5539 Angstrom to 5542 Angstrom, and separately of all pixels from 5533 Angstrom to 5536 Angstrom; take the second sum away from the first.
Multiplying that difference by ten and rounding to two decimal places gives 0.41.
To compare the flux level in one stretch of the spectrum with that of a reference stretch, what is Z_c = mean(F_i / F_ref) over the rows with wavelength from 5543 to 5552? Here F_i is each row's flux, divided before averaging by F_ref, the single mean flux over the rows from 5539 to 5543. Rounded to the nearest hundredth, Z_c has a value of 0.99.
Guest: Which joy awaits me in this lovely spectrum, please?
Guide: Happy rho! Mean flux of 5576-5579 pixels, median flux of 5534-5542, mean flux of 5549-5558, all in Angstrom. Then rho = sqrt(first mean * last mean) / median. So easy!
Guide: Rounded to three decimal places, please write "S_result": 0.902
